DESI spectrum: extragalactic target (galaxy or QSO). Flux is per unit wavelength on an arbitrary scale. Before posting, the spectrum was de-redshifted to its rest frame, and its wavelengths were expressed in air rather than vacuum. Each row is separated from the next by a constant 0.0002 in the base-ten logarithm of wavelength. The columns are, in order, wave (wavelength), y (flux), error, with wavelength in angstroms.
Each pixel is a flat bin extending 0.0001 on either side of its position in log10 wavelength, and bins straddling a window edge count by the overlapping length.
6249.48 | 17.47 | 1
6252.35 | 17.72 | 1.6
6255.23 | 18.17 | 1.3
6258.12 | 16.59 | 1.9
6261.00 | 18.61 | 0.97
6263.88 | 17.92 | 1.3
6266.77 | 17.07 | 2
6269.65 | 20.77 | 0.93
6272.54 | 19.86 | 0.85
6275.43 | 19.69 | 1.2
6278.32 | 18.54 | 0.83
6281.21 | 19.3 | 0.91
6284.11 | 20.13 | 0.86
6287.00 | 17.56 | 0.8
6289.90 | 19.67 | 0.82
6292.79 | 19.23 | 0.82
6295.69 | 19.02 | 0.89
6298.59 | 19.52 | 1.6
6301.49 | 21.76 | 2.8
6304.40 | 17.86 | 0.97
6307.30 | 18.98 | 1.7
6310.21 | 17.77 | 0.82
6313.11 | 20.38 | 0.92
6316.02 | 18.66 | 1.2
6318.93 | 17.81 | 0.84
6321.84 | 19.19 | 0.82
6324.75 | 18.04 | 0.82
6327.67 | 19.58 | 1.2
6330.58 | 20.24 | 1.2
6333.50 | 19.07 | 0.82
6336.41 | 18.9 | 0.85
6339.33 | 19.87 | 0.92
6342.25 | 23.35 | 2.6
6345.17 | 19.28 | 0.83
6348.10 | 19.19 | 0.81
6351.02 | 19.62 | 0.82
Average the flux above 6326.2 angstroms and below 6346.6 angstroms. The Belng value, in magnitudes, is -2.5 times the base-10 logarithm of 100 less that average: -4.76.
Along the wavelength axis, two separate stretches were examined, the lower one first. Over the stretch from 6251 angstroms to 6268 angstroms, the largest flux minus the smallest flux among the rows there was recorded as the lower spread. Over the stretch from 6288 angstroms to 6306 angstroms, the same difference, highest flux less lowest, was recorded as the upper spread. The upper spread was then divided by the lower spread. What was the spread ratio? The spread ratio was 1.9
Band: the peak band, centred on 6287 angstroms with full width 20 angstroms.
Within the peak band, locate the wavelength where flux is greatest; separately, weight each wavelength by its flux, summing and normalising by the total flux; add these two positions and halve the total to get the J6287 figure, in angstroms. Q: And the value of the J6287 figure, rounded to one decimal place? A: 6285.6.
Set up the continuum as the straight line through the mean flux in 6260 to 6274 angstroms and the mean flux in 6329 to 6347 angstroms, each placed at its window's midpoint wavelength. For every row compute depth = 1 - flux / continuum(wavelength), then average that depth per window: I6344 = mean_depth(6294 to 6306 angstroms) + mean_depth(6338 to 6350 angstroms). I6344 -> -0.015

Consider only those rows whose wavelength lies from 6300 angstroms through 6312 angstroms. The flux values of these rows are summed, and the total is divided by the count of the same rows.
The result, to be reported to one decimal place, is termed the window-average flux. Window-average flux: 19.1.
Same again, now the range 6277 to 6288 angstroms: 18.9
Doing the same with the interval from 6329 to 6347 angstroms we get 20.1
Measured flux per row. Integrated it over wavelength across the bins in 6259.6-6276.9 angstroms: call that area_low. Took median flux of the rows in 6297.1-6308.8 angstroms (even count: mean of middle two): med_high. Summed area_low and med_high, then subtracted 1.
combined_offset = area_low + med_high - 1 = 347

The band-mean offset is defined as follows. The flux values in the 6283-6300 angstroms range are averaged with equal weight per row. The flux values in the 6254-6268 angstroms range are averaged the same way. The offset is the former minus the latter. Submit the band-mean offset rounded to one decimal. 1.5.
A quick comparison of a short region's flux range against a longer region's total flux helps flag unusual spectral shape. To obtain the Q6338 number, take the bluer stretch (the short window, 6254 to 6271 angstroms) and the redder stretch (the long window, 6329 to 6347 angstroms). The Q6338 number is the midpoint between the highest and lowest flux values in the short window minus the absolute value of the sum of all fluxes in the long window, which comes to -102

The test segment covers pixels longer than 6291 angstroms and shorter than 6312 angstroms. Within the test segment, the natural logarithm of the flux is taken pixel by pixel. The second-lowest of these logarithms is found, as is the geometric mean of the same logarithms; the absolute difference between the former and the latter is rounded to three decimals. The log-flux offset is 0.068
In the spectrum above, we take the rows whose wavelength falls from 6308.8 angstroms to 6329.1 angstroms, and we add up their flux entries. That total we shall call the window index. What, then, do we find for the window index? 131.4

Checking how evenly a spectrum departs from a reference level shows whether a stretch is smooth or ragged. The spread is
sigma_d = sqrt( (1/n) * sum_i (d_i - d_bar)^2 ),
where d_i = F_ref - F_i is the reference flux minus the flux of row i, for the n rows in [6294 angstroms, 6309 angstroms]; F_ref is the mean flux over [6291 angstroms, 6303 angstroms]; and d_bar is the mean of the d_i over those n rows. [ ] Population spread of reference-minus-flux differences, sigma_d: 1.3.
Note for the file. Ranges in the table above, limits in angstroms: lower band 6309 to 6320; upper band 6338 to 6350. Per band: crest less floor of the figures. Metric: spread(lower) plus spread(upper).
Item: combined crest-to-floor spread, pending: 6.8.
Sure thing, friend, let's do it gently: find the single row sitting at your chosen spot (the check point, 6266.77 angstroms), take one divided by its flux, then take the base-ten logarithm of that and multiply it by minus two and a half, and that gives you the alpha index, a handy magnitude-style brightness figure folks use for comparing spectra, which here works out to 3.08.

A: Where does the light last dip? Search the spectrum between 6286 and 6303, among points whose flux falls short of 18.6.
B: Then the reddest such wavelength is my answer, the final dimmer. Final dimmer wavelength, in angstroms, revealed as 6287.00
